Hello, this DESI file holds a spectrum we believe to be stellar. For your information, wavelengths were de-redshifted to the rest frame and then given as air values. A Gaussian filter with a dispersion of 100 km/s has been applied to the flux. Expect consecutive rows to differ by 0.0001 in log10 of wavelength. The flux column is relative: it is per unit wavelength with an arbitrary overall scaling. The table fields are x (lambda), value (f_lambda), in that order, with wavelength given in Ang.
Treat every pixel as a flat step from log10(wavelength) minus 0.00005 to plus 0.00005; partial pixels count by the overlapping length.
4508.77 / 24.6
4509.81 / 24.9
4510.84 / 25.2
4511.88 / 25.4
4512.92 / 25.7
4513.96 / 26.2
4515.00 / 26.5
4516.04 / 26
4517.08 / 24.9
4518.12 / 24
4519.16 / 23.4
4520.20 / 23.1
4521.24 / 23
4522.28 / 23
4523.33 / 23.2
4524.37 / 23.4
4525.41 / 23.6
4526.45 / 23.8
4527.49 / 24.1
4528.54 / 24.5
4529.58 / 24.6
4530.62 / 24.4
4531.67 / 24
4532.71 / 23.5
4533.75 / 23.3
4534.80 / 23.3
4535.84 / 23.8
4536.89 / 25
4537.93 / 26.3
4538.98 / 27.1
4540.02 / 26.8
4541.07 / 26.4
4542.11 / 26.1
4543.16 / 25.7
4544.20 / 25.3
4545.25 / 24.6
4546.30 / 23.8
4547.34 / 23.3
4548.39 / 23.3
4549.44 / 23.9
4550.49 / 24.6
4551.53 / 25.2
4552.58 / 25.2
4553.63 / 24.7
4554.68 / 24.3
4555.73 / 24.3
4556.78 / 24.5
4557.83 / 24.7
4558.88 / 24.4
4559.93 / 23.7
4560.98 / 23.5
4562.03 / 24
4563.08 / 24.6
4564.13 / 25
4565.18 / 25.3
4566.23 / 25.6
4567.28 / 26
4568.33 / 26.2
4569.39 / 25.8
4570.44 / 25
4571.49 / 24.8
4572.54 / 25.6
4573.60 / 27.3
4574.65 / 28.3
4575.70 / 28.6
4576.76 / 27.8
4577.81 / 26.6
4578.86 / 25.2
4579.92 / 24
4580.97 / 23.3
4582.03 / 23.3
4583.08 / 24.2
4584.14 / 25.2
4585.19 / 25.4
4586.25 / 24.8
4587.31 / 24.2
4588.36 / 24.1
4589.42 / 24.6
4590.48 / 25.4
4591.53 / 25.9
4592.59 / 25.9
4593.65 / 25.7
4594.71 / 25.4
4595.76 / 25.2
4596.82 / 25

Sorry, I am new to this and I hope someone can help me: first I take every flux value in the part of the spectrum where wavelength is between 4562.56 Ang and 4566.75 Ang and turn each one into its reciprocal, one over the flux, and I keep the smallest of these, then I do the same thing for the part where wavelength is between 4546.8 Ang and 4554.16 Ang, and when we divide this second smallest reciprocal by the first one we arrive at 1.02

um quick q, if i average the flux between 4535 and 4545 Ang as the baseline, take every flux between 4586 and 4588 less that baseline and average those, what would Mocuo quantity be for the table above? -1.3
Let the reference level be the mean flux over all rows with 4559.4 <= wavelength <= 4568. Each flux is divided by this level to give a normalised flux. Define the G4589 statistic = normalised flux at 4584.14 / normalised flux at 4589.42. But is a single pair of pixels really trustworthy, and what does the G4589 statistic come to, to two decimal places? 1.02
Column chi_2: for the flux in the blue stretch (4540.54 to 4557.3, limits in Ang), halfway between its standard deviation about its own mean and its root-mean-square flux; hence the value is 12.8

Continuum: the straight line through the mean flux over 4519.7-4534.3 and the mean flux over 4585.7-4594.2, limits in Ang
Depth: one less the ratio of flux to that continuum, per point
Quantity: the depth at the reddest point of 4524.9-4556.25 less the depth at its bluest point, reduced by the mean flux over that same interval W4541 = -24.6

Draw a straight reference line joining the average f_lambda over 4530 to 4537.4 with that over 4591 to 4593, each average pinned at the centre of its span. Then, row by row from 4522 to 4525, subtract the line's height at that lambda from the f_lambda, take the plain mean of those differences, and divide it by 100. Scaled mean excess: -0.003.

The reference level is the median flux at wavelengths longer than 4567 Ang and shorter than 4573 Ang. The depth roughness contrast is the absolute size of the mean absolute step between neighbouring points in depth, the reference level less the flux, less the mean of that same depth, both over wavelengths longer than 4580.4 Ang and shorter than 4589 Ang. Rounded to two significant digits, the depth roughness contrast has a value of 0.90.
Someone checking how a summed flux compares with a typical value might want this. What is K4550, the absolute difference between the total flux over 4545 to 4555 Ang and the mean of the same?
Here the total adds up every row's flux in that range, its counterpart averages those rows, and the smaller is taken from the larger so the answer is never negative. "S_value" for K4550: 219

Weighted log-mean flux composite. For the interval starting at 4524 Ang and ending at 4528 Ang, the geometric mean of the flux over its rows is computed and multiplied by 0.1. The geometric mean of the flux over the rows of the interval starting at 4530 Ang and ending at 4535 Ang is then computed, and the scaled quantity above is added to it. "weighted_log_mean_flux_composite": 26.1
